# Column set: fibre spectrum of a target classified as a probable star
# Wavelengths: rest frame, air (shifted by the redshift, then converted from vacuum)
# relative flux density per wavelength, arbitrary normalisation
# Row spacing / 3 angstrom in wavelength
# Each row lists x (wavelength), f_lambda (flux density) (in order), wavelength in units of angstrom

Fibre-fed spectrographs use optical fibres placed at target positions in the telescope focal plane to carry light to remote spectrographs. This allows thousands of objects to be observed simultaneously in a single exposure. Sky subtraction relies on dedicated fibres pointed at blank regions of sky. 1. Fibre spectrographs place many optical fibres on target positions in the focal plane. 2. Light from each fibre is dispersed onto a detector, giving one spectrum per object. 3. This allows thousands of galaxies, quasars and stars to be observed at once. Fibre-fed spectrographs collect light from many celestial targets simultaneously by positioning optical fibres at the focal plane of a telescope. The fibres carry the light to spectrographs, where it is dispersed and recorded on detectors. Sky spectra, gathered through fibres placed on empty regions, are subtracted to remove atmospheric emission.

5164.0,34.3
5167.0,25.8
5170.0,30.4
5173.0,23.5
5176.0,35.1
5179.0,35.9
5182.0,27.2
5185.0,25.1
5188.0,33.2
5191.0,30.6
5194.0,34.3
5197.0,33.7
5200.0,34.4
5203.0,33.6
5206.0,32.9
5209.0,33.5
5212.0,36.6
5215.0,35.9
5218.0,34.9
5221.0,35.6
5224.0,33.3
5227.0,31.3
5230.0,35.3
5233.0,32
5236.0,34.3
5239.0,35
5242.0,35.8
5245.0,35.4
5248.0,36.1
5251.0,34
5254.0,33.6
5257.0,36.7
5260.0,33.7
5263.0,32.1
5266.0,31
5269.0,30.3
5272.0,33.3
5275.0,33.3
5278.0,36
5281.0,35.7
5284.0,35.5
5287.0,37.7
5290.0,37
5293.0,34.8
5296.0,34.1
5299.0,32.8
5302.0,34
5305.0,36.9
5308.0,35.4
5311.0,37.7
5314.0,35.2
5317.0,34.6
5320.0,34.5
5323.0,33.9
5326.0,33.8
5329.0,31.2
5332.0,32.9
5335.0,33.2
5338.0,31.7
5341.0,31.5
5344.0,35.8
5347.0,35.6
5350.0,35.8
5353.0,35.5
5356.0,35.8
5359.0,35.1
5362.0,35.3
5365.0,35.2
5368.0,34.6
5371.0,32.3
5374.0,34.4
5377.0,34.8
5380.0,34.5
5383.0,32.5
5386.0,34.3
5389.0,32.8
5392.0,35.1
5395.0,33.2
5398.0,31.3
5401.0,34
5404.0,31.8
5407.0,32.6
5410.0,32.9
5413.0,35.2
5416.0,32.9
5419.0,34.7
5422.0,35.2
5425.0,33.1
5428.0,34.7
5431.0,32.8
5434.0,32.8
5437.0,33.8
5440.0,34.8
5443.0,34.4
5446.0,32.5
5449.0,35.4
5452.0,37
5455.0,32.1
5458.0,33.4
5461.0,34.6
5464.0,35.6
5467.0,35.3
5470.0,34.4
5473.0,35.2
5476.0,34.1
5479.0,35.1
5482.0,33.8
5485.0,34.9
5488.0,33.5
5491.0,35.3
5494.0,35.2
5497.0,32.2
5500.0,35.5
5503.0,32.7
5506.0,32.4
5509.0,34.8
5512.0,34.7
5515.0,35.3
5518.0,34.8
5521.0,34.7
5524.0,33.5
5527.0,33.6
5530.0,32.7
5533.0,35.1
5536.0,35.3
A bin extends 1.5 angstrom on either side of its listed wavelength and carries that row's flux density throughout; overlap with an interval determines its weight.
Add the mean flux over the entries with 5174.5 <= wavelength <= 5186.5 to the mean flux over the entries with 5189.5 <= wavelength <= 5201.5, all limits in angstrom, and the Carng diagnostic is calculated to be 64.1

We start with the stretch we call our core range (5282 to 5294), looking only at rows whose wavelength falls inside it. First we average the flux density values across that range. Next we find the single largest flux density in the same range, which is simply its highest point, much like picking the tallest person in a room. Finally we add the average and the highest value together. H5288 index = 74.0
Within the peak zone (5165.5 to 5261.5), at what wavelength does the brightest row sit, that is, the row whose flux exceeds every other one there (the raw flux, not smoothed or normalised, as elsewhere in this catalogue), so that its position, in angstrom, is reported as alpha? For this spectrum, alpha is 5257.0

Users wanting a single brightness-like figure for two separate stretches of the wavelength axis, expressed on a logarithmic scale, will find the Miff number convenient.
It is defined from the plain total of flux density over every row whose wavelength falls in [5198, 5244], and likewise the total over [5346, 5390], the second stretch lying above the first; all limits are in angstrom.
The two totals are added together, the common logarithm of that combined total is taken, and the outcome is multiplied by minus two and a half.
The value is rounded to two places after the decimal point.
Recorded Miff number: -7.54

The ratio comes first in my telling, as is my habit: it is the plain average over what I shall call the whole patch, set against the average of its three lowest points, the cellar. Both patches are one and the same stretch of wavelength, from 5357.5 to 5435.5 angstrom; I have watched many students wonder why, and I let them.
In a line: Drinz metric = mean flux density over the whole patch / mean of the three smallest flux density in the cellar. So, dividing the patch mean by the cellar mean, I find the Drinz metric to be 1.06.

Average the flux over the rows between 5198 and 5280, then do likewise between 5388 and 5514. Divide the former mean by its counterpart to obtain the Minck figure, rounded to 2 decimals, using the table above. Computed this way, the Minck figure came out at 1.00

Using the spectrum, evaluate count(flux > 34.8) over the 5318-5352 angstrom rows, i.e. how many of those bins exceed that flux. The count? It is 3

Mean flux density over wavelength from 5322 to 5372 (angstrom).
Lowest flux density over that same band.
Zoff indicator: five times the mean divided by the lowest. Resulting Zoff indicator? 5.46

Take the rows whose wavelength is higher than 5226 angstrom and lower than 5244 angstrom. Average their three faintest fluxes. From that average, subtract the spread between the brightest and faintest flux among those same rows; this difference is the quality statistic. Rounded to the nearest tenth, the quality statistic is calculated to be 28.0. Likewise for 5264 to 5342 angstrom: 23.4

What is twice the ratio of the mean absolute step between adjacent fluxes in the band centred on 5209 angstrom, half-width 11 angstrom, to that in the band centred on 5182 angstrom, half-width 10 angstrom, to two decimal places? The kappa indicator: 0.41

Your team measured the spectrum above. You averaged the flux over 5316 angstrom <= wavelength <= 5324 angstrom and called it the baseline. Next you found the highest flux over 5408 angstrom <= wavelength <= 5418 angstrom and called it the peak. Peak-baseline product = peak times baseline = 1209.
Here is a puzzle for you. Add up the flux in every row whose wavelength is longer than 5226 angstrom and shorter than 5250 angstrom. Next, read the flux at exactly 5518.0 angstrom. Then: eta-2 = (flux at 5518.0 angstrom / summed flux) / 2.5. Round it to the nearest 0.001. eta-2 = 0.051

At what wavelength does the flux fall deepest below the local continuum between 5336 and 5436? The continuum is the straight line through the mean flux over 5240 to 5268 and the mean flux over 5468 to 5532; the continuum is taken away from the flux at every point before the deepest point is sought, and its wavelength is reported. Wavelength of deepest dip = 5398.0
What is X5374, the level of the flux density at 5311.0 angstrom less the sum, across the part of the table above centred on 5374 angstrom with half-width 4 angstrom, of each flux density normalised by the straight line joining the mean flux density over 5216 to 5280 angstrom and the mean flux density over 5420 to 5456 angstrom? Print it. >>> 34.7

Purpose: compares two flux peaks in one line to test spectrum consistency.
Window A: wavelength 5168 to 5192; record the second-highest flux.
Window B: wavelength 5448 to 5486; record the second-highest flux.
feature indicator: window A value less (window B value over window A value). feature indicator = 34.1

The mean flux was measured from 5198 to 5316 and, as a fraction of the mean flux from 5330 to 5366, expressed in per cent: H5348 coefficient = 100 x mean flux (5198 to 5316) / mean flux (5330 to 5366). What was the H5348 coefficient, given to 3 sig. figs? 100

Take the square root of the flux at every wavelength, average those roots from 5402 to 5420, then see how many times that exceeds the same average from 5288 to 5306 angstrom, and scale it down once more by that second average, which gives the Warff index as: 0.165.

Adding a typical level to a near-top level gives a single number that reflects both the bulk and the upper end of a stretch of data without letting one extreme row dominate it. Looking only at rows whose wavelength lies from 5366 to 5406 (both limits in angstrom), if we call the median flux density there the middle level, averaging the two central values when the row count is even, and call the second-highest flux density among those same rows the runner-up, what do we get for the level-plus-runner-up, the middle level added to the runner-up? 68.8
